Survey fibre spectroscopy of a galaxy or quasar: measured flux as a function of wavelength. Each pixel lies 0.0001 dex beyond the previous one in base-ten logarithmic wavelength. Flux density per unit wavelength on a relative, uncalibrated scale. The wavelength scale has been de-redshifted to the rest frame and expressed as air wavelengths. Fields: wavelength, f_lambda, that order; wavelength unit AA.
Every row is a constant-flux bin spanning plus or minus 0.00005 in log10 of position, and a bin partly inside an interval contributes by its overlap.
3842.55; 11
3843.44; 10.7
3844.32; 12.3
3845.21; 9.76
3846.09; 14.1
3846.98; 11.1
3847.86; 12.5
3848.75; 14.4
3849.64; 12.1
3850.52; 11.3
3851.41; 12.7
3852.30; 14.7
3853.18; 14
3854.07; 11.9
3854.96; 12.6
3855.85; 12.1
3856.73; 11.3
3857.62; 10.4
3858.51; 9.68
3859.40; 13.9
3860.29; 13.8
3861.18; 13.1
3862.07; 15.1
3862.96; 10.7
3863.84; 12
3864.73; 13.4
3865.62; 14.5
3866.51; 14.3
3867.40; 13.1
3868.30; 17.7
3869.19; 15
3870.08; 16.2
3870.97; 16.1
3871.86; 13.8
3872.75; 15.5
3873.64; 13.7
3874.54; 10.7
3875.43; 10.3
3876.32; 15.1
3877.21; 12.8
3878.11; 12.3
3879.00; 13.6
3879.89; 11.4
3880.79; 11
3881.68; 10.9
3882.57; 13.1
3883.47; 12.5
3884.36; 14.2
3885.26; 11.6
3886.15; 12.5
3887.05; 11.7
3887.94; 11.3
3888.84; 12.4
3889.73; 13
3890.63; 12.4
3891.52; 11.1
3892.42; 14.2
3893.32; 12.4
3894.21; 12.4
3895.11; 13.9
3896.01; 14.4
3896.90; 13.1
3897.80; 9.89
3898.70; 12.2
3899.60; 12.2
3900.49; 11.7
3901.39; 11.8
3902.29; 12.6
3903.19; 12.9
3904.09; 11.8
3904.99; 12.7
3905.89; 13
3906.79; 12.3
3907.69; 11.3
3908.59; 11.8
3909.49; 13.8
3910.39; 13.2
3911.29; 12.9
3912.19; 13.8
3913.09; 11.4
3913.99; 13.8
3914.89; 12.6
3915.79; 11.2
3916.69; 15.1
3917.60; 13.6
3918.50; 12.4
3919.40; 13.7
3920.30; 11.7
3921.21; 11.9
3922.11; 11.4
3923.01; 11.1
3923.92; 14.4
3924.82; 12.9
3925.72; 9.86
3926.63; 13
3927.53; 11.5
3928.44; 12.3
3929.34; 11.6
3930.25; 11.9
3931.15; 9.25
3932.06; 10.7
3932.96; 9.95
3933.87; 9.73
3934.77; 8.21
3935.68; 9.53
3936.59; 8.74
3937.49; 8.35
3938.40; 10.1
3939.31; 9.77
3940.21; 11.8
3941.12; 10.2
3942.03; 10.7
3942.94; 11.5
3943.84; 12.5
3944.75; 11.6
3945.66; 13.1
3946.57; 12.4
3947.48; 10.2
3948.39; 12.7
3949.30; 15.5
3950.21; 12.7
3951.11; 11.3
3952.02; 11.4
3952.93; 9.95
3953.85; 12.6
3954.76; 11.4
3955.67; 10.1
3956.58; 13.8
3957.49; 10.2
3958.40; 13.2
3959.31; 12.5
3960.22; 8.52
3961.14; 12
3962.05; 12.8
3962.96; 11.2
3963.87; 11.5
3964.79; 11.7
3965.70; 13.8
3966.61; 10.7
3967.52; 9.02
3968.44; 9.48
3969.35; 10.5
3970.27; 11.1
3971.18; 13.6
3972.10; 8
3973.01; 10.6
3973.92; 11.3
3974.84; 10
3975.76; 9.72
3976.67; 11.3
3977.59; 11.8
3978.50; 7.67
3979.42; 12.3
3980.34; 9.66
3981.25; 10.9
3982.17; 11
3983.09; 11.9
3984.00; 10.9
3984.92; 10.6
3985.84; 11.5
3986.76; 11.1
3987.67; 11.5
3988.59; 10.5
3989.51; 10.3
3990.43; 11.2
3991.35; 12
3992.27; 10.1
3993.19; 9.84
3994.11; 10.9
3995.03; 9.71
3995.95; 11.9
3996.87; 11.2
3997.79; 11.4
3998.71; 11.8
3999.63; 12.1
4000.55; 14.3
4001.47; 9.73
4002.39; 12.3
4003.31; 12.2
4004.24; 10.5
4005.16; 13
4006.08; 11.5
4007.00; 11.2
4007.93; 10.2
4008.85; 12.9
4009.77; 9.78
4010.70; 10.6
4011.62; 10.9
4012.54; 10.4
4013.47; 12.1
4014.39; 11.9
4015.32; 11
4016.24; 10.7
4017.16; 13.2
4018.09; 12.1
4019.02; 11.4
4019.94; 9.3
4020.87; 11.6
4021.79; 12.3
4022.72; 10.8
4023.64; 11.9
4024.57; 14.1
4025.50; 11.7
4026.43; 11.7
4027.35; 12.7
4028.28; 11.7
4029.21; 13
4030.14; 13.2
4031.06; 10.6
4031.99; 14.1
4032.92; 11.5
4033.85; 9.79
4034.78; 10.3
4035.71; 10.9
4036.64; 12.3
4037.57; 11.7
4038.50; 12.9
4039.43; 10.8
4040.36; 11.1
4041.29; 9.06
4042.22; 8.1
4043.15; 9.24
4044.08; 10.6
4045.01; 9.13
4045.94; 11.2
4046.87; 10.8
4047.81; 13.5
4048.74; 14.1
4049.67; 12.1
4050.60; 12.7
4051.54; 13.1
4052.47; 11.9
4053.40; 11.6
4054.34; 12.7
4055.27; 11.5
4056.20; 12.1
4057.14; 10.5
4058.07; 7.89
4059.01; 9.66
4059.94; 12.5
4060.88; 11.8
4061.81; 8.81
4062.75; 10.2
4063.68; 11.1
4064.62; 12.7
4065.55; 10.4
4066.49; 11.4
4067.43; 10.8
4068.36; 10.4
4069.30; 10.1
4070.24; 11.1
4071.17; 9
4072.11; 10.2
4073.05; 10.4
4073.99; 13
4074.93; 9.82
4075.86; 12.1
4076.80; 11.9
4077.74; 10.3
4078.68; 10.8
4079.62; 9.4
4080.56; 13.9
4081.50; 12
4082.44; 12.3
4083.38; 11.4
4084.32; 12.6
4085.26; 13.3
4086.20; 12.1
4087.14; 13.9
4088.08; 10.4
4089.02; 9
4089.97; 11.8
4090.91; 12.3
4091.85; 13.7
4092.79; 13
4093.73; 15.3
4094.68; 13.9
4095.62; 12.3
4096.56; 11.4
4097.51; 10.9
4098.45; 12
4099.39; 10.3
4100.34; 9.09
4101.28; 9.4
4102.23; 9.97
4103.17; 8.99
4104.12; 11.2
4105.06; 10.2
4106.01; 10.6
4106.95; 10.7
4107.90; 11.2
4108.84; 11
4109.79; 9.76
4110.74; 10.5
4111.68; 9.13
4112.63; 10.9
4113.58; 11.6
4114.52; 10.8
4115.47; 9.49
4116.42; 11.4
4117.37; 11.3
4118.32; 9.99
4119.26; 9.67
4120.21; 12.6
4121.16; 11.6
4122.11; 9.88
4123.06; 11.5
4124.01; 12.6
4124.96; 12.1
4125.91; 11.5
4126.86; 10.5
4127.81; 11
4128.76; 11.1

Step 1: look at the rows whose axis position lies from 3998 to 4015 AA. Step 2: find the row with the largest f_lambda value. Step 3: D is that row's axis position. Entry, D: 4000.55 AA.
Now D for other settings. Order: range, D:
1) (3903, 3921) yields 3916.69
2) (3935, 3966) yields 3949.30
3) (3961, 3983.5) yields 3965.70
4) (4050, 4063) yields 4051.54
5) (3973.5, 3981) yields 3979.42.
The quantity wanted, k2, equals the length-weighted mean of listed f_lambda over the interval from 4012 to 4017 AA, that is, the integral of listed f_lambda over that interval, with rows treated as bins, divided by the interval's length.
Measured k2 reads 11.3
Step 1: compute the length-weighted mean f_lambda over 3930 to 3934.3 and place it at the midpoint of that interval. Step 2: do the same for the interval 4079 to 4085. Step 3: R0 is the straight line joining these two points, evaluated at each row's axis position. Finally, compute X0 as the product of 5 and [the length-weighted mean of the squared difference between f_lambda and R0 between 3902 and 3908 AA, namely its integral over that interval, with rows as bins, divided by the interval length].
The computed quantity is 32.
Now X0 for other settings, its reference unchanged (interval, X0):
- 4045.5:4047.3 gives 2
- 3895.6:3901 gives 38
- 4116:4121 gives 14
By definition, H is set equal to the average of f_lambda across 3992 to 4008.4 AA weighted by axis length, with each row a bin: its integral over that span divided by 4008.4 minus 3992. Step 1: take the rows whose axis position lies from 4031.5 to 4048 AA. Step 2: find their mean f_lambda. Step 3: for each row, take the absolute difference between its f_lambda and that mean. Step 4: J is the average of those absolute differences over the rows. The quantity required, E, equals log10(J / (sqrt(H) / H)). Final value 0.60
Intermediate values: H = 11.3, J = 1.19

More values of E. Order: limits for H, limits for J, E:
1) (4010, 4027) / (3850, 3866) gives 0.64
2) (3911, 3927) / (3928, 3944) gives 0.59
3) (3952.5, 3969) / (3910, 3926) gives 0.57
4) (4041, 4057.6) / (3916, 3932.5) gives 0.59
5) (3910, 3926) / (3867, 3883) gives 0.79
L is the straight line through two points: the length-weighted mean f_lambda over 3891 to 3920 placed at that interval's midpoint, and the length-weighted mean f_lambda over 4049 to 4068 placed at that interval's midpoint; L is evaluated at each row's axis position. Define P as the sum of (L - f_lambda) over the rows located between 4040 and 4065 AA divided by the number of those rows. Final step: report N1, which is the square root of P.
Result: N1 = 0.5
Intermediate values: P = 0.25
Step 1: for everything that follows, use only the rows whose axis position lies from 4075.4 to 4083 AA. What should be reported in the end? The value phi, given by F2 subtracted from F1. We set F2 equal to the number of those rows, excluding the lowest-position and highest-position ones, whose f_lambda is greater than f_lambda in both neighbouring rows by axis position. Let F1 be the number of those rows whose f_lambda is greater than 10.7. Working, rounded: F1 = 6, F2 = 2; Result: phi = 4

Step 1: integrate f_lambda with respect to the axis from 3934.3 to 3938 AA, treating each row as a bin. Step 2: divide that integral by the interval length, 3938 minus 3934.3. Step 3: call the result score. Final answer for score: 8.7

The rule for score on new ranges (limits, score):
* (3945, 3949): 12.2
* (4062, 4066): 11.0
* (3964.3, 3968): 11.3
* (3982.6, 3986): 11.2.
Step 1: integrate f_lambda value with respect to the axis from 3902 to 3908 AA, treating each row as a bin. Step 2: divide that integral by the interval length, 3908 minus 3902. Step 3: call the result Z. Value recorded 12.4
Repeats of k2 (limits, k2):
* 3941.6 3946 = 11.9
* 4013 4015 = 11.9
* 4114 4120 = 10.6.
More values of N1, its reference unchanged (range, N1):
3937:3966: 0.8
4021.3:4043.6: 0.2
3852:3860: 0.9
